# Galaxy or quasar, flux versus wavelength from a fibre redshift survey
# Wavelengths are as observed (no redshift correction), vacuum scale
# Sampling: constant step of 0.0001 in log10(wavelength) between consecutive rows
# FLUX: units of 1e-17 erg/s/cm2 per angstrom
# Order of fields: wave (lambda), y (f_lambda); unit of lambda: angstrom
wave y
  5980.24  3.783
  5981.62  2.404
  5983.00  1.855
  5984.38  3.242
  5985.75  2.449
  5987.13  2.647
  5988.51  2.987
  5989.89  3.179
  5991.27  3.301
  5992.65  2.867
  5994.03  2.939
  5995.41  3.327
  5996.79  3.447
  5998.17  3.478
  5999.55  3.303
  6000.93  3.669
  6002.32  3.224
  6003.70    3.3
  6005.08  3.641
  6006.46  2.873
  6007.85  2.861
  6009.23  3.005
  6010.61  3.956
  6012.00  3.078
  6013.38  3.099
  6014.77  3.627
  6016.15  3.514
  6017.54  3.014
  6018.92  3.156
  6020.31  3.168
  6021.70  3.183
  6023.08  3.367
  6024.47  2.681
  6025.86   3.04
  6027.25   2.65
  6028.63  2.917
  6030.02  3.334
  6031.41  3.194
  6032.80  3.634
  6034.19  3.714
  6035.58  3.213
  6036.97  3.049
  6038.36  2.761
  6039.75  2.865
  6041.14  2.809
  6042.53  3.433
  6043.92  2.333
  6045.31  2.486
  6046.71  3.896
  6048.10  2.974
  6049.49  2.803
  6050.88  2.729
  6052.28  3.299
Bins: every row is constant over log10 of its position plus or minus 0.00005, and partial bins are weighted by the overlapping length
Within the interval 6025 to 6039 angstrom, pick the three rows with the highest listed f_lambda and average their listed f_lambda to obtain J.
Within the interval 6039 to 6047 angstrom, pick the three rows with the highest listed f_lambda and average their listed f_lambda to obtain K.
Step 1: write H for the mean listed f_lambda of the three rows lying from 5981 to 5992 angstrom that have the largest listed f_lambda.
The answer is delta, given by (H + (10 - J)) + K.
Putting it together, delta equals 13.1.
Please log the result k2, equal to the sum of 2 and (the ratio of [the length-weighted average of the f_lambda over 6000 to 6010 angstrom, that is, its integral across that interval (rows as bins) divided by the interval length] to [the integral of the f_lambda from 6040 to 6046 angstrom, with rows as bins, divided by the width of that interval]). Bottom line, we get 3.16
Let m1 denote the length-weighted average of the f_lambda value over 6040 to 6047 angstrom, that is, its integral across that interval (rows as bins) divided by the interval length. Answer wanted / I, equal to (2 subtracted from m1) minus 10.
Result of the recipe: -9.07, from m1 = 2.93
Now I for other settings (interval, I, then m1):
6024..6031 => -9.06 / 2.94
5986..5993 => -9.03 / 2.97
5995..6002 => -8.56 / 3.44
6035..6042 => -9.05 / 2.95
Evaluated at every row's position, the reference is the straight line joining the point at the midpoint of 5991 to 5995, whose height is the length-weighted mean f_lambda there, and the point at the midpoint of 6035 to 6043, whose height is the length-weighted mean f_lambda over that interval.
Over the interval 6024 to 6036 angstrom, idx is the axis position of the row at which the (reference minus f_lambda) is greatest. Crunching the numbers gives 6027.25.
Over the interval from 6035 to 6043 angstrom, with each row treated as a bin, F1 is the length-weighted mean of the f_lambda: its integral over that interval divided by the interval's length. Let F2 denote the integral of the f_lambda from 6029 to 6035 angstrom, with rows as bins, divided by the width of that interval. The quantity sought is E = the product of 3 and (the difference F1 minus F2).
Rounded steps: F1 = 3.01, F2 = 3.4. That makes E -1.3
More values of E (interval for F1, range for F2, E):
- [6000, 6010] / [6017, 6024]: 0.2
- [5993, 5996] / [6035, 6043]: 0.3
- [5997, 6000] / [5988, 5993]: 0.9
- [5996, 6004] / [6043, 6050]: 1.5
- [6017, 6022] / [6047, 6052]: 0.5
